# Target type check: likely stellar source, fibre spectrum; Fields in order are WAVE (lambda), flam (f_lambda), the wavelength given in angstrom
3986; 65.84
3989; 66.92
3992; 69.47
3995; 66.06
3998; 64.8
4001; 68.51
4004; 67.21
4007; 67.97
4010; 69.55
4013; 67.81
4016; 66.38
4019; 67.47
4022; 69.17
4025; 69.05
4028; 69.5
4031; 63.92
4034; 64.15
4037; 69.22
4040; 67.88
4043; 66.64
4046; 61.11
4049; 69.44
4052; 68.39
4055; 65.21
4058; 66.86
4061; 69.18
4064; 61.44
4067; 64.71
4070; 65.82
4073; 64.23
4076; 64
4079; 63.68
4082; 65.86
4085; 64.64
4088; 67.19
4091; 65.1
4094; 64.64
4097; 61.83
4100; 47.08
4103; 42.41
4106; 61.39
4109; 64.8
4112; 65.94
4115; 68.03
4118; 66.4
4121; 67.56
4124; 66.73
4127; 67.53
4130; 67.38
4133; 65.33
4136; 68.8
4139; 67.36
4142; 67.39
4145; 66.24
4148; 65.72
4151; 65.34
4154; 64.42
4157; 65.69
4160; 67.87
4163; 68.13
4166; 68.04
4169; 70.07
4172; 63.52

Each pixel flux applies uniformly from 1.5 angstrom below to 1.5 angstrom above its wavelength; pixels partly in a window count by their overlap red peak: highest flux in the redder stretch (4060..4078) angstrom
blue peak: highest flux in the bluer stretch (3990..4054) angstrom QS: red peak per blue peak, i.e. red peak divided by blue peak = 0.99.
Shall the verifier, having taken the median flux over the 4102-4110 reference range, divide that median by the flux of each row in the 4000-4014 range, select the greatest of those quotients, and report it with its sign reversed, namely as -0.91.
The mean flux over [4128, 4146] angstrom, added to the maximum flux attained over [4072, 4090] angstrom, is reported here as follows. 134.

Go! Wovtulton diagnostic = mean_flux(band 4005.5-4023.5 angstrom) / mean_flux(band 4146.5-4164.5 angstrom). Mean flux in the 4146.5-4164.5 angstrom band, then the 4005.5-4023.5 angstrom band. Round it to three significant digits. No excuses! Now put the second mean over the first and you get 1.03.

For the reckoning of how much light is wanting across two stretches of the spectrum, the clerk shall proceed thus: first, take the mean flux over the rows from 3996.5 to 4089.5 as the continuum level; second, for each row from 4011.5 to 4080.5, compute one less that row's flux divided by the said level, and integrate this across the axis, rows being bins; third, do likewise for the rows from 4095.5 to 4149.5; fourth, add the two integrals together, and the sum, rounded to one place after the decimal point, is 2.4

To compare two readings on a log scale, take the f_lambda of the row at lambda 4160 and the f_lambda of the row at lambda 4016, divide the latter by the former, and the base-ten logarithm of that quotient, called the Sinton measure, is -0.01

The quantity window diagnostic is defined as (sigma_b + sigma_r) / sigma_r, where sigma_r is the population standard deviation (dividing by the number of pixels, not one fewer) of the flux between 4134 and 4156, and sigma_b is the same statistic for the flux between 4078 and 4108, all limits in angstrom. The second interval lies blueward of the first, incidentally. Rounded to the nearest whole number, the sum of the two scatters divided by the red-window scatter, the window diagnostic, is 7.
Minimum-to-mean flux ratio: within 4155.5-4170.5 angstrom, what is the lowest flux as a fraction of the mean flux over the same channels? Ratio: 0.97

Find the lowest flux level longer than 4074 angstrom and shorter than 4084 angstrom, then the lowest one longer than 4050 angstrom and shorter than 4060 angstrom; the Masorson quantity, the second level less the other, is 1.5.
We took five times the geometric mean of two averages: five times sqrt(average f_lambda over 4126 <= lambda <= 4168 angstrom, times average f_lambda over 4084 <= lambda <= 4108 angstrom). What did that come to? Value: 315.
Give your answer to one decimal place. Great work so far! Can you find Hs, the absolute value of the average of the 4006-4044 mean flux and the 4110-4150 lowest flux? 66.5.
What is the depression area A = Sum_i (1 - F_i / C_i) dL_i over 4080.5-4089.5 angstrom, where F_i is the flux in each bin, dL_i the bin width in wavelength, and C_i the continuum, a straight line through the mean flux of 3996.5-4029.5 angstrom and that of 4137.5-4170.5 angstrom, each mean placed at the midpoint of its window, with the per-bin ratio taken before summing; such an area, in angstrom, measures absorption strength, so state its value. 0.20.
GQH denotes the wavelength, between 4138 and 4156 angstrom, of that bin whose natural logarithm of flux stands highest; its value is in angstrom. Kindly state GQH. 4142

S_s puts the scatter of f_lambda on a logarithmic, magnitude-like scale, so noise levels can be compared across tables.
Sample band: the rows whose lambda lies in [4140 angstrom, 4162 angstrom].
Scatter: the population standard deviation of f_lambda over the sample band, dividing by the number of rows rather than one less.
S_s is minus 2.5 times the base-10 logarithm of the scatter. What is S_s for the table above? -0.1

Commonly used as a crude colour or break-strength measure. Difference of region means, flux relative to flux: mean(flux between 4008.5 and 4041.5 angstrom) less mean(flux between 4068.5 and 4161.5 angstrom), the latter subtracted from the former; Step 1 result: 3.2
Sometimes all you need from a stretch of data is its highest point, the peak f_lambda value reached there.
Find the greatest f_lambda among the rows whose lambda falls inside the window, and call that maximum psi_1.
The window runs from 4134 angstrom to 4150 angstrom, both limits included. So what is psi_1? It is 68.8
